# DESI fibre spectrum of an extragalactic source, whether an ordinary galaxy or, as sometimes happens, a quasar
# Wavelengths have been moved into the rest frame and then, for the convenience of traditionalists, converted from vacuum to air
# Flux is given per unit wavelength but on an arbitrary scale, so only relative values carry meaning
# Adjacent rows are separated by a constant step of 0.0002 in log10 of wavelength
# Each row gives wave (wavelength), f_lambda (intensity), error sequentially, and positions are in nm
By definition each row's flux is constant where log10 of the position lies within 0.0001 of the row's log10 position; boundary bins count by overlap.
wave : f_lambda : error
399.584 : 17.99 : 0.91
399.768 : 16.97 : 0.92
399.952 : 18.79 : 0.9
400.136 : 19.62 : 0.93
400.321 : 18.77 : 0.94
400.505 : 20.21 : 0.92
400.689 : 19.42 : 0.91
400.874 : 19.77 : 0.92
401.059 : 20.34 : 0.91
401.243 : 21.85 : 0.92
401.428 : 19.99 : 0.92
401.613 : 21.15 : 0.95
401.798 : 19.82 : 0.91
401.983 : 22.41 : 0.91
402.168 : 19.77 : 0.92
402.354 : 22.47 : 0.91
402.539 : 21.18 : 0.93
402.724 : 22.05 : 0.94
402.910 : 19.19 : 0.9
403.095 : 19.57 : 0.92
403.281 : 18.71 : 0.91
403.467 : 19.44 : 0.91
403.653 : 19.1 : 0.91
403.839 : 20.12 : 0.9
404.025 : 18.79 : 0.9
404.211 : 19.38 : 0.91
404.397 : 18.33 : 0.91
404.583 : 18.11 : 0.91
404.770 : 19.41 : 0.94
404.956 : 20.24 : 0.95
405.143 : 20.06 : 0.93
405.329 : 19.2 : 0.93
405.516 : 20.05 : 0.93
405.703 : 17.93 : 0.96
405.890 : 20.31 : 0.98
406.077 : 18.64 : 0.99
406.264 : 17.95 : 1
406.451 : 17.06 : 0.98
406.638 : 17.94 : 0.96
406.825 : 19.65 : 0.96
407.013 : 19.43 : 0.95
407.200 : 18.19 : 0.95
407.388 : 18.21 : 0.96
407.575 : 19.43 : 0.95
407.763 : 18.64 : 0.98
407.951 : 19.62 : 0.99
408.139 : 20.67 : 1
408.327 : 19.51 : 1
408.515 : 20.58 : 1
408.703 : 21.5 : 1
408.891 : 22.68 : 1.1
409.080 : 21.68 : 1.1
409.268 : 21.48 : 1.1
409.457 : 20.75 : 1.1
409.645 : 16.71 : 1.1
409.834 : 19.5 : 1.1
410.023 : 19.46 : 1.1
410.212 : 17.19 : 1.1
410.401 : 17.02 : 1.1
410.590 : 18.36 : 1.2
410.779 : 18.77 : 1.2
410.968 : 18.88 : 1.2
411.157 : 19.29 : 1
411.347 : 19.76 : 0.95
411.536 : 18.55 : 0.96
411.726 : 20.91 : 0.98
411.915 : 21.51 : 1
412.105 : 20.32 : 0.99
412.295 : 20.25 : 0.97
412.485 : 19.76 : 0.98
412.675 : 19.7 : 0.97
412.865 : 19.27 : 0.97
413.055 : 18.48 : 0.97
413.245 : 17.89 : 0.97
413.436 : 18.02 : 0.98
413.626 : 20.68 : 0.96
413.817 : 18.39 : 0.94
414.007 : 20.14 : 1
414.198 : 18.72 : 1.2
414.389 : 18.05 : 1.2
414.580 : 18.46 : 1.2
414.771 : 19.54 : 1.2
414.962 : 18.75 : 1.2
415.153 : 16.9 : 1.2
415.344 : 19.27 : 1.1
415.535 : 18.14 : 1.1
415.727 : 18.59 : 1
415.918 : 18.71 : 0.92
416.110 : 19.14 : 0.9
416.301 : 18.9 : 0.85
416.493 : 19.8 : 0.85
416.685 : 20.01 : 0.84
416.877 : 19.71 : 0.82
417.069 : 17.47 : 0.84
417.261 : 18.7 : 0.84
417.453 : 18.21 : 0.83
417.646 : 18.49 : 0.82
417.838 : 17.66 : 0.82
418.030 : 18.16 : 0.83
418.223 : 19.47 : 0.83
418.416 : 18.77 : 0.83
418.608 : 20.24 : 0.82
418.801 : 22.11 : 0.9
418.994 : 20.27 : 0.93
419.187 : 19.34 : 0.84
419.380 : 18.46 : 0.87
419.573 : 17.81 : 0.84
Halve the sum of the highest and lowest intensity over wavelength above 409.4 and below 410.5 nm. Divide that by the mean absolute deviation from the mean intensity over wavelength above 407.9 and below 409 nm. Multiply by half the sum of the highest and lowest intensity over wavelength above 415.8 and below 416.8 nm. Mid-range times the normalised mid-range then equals 409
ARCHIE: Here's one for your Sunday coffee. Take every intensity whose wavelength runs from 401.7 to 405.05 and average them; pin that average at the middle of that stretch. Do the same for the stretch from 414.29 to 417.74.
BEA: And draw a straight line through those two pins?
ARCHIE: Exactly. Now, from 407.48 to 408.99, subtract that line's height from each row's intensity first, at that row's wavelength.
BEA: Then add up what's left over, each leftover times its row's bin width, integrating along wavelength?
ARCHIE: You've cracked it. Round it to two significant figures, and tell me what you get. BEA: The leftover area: 1.3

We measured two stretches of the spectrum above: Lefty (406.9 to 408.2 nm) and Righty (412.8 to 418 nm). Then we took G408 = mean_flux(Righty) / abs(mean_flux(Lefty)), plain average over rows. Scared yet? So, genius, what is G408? 0.98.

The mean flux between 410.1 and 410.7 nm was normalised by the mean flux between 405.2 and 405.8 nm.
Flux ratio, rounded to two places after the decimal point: 0.92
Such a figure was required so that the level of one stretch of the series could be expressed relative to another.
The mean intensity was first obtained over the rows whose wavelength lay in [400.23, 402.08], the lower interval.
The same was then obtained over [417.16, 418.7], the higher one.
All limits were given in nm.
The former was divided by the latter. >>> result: 1.09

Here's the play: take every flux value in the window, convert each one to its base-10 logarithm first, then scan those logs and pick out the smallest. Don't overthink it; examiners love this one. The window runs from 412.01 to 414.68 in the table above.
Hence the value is 1.253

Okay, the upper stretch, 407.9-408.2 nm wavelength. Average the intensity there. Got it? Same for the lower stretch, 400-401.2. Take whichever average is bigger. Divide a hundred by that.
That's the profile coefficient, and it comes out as 4.96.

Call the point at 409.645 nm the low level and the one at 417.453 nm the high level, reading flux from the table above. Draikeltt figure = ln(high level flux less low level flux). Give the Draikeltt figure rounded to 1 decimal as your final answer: 0.4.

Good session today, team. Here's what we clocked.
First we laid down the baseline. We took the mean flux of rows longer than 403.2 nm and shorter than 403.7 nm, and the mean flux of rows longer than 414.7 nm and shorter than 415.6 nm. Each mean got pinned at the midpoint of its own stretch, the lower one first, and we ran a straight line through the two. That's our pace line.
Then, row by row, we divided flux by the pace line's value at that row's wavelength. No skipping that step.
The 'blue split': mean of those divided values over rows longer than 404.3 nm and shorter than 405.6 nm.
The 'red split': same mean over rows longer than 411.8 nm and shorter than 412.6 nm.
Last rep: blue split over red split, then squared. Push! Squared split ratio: 0.86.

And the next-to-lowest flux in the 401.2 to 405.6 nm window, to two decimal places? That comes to 18.33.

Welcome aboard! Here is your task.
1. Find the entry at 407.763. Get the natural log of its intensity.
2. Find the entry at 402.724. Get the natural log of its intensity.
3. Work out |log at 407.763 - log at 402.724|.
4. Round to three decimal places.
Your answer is 0.168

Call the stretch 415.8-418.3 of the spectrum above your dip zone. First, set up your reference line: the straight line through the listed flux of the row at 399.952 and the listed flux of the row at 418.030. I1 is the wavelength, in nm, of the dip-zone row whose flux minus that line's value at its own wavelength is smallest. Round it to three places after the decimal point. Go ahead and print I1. 417.069 nm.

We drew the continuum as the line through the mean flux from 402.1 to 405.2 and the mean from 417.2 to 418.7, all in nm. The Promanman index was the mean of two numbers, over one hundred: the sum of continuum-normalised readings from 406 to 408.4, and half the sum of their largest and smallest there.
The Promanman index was 0.0677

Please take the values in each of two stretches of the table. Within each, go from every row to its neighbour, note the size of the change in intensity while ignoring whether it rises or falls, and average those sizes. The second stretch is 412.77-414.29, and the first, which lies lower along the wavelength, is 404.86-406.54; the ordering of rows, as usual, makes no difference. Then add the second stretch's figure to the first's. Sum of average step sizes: 2.58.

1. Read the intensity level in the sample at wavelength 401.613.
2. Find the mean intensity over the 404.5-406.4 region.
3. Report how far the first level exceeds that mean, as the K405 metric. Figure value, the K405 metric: 2.0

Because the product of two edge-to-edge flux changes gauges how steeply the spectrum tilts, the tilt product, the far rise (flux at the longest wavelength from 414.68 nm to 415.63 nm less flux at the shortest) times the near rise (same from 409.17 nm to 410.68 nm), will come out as 4.4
